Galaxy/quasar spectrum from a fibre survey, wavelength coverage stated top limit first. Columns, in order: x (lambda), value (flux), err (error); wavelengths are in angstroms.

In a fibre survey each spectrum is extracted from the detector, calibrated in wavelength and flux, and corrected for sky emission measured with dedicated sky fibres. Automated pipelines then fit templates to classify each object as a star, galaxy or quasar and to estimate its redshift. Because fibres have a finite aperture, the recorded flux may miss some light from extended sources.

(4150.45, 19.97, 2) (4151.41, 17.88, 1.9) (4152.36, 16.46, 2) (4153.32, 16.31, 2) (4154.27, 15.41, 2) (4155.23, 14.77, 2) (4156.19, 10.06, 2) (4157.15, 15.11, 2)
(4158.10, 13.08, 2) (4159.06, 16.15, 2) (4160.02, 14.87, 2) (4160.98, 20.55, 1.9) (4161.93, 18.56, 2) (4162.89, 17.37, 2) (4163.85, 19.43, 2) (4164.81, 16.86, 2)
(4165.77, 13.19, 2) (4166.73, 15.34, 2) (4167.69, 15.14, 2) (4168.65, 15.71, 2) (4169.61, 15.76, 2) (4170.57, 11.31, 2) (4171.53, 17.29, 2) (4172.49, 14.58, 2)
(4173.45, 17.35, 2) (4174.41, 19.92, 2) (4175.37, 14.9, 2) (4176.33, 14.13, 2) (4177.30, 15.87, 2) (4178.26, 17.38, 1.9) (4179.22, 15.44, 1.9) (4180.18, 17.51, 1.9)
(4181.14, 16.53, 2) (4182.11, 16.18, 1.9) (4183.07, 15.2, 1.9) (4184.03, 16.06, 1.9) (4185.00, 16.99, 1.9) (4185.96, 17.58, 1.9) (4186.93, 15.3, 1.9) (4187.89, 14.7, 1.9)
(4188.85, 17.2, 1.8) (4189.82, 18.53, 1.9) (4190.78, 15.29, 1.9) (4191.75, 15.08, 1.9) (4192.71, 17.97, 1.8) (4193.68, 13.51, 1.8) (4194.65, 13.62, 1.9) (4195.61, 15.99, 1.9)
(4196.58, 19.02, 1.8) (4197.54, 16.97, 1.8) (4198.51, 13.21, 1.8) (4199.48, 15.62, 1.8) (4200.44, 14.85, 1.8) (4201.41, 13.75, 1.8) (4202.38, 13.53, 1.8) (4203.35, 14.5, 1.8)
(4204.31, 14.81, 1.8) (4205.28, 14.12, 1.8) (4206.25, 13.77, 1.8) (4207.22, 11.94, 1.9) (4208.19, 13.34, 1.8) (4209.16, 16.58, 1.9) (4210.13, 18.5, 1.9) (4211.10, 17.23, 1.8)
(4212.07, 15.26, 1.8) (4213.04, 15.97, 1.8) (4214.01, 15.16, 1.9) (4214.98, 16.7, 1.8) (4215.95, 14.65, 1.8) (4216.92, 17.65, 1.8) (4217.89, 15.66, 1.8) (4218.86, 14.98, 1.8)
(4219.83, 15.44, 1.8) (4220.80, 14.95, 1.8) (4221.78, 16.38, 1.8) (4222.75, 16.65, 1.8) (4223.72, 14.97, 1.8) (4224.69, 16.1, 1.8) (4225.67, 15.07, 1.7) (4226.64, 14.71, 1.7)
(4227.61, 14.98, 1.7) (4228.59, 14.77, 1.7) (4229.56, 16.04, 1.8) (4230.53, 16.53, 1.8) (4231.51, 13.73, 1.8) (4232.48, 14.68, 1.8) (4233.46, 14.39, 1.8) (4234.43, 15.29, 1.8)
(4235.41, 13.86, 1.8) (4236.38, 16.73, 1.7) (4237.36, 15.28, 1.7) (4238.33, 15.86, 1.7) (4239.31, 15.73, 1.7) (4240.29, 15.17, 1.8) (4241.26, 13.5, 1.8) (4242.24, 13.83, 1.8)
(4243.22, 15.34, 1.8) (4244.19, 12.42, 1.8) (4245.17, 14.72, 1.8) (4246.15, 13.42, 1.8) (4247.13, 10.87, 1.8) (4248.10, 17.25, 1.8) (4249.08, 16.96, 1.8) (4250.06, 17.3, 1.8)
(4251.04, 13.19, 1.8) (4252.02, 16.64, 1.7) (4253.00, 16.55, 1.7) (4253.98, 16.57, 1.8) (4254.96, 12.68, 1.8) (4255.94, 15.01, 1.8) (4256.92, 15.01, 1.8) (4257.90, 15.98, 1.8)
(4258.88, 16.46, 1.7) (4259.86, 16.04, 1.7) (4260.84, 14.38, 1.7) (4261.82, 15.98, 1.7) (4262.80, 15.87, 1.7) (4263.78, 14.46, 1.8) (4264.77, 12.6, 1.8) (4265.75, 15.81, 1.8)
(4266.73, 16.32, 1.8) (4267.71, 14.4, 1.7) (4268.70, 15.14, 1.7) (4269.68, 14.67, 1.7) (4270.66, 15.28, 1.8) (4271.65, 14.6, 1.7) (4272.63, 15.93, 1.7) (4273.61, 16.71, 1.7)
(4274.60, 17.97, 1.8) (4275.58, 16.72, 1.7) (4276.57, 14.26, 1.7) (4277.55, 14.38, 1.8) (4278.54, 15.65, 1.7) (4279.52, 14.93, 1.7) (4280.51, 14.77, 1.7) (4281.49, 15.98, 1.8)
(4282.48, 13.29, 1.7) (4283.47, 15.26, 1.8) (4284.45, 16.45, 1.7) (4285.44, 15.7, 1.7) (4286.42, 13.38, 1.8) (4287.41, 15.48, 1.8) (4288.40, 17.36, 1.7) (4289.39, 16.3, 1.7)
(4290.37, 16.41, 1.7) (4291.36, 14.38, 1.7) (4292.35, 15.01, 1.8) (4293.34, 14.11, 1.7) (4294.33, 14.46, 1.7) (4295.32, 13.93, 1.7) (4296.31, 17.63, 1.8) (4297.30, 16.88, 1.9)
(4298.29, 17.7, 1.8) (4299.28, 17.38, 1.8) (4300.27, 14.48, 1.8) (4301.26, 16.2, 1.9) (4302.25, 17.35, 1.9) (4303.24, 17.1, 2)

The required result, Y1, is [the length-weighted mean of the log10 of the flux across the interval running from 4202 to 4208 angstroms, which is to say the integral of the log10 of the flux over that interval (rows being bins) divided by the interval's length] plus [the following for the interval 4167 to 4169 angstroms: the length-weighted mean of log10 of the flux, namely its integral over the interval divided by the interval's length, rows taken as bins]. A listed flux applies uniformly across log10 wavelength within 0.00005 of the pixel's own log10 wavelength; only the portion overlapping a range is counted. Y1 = 2.32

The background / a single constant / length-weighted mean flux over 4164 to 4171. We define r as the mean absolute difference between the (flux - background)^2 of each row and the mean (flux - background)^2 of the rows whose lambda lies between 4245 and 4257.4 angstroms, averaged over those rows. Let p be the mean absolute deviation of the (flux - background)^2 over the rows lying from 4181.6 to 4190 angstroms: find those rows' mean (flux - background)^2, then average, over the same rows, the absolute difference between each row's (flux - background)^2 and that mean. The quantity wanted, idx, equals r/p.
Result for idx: 0.8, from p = 3.2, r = 3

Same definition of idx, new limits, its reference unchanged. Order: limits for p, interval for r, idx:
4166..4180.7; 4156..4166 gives 1.9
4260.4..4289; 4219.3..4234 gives 0.5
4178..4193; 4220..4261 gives 0.6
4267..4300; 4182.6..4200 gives 1.8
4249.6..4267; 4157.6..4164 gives 6.1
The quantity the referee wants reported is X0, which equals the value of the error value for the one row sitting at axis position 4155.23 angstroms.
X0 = 2.00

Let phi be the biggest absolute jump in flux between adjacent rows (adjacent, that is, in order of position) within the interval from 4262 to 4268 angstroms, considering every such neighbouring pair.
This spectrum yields 3.2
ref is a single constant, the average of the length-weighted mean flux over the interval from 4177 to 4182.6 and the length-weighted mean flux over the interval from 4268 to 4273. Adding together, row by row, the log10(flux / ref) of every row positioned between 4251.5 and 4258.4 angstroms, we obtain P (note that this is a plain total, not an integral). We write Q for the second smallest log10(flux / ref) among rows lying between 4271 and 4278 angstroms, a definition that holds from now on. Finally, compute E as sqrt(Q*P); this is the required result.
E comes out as 0.05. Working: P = -0.07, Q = -0.041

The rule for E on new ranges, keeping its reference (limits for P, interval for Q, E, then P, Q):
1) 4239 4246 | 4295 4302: 0.10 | -0.29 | -0.038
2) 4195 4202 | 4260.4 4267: 0.05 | -0.05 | -0.041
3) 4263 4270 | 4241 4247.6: 0.15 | -0.21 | -0.104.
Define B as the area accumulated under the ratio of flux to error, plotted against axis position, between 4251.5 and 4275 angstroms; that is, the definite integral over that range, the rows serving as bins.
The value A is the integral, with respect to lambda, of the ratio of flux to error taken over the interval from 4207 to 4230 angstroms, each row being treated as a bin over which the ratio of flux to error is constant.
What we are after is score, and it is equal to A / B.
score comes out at 0.96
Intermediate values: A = 200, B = 208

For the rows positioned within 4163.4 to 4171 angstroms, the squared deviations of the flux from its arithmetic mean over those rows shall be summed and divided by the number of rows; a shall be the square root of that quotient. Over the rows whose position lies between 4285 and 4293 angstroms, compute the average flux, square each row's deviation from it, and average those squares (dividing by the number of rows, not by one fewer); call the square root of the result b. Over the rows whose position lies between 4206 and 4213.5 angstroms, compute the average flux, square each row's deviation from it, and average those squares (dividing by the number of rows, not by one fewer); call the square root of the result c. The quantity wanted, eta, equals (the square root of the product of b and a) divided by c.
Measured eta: 0.79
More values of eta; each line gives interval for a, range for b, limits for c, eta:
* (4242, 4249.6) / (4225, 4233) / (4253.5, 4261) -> 1.06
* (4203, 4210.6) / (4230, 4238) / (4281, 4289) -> 1.07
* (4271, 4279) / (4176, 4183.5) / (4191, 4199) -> 0.56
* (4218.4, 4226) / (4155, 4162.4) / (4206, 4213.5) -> 0.69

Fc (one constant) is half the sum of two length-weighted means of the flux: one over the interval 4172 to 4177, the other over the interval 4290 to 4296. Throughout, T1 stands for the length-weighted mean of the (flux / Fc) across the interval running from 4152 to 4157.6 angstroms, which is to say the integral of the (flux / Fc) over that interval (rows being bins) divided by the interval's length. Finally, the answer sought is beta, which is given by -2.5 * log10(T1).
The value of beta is 0.060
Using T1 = 0.95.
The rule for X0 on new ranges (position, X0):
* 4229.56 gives 1.80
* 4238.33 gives 1.70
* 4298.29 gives 1.80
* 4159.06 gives 2.00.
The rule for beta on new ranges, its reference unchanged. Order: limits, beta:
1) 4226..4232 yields 0.022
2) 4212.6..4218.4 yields -0.036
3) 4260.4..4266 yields 0.046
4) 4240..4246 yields 0.100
